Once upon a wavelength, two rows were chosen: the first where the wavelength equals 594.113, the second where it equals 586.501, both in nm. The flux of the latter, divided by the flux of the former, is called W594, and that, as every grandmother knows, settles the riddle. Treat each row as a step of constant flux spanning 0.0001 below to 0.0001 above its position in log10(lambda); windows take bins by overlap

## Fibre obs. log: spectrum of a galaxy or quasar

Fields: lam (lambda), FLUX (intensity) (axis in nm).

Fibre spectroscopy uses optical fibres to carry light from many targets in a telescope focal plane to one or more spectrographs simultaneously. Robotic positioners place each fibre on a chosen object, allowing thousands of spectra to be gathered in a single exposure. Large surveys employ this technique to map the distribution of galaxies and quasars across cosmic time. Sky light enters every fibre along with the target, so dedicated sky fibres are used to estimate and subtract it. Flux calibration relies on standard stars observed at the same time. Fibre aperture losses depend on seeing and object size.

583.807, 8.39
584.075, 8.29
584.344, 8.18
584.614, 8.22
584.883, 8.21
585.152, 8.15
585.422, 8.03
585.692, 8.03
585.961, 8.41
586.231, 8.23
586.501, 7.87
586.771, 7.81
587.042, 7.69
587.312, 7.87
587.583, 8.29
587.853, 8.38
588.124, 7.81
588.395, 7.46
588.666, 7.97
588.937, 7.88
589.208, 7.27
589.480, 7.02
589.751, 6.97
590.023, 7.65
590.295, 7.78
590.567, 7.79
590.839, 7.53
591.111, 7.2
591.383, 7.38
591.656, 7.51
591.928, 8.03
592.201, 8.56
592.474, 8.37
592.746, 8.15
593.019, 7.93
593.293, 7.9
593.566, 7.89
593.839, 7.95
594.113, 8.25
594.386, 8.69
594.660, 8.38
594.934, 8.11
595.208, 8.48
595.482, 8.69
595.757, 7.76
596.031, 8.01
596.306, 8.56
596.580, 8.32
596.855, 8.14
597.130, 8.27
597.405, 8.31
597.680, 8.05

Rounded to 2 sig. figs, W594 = 0.95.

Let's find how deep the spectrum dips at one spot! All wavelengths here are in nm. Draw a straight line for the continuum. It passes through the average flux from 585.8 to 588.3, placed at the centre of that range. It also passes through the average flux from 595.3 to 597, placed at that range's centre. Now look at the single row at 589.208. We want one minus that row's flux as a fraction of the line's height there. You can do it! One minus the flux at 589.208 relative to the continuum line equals 0.101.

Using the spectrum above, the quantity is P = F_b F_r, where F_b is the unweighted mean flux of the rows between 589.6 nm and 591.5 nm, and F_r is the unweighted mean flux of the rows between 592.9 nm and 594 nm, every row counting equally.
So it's 59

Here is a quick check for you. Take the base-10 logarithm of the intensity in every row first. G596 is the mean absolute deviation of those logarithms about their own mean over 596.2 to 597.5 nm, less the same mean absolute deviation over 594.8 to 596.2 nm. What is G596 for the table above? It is -0.011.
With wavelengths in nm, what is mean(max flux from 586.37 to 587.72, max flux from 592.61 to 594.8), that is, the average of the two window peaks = 8.49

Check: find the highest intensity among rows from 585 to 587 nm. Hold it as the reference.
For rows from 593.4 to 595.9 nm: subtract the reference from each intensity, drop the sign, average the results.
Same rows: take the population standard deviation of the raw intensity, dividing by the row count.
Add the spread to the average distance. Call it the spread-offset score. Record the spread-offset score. 0.63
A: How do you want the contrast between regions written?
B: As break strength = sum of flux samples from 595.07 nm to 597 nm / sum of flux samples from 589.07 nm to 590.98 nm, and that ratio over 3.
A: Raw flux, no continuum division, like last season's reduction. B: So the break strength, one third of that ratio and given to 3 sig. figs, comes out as 0.371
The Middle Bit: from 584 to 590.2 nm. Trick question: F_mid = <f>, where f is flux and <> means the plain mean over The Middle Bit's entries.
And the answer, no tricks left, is 7.9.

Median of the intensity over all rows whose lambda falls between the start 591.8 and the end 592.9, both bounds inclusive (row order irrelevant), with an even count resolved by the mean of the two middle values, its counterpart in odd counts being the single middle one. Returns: 8.26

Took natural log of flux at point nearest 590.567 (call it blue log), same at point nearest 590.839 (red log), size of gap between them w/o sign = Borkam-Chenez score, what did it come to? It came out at 0.034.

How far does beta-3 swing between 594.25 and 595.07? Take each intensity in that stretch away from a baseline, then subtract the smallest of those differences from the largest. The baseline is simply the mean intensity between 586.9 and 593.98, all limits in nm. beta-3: 0.6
